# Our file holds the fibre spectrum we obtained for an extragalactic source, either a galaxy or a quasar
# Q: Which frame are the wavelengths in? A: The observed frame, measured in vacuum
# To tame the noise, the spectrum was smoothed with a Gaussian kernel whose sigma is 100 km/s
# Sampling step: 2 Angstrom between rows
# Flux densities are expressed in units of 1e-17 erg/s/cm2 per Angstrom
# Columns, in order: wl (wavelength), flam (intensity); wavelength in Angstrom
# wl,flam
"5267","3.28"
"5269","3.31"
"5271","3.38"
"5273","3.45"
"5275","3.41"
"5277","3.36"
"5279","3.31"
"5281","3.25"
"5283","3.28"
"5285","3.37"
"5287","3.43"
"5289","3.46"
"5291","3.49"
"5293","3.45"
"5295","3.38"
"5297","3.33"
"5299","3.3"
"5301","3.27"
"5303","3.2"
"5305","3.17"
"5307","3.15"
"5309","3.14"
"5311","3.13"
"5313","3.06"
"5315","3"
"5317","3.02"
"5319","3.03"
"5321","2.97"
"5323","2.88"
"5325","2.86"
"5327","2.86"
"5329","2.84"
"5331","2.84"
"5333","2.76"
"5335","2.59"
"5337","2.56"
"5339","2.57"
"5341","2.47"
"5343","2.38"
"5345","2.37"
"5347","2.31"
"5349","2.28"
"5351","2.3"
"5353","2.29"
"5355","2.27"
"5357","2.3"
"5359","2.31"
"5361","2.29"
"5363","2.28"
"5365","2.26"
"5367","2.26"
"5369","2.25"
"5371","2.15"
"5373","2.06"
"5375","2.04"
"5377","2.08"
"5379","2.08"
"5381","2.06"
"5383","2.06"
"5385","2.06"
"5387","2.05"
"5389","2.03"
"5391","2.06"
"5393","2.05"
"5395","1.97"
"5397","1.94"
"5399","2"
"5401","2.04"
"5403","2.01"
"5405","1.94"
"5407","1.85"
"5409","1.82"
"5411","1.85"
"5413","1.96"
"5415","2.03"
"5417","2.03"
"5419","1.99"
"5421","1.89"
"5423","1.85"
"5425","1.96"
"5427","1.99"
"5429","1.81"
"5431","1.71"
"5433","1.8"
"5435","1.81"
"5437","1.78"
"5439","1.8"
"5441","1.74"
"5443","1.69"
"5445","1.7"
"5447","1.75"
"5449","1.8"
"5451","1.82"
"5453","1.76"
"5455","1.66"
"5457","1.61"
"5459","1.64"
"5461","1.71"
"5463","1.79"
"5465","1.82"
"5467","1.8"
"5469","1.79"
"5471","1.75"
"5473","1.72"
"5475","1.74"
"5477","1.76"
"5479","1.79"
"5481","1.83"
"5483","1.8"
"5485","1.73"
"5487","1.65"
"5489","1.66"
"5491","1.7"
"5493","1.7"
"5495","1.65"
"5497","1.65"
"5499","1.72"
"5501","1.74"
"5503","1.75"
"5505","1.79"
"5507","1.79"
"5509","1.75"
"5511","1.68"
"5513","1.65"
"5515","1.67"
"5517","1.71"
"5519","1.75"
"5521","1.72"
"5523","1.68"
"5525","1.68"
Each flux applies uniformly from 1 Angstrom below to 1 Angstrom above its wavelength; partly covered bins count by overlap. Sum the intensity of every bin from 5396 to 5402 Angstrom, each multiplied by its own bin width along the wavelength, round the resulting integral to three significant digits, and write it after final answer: 12.0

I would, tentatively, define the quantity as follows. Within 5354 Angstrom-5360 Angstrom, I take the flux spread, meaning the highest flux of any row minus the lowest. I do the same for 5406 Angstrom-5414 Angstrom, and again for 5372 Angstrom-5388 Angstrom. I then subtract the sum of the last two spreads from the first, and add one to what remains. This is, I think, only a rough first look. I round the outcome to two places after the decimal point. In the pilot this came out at 0.86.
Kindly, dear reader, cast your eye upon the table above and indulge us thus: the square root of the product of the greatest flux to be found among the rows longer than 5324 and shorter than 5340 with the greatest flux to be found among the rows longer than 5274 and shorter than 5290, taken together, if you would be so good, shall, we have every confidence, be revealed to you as 3.1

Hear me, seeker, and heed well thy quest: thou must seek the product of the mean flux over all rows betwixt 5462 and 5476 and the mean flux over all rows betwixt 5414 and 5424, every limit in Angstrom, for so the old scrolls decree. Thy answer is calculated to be 3.5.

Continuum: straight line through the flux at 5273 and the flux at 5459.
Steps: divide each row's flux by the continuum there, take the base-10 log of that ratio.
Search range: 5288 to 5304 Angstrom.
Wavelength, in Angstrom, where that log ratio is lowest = 5303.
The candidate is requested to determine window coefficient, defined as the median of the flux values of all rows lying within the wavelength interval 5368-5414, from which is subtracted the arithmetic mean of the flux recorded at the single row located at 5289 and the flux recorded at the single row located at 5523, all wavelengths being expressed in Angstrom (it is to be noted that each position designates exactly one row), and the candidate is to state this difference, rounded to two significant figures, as -0.53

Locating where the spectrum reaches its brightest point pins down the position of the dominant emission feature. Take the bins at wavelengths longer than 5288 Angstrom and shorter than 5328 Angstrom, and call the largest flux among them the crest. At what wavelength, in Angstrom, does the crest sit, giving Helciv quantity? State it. 5291 Angstrom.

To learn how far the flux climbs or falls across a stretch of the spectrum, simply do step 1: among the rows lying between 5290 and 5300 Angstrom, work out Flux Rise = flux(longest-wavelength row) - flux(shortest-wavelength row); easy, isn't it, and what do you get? -0.19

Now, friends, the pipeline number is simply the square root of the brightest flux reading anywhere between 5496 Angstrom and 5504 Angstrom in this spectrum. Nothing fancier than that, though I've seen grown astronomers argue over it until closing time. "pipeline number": 1.323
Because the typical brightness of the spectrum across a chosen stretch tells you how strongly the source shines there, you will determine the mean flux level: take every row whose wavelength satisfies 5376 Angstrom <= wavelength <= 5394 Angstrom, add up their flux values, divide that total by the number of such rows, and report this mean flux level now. 2.1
